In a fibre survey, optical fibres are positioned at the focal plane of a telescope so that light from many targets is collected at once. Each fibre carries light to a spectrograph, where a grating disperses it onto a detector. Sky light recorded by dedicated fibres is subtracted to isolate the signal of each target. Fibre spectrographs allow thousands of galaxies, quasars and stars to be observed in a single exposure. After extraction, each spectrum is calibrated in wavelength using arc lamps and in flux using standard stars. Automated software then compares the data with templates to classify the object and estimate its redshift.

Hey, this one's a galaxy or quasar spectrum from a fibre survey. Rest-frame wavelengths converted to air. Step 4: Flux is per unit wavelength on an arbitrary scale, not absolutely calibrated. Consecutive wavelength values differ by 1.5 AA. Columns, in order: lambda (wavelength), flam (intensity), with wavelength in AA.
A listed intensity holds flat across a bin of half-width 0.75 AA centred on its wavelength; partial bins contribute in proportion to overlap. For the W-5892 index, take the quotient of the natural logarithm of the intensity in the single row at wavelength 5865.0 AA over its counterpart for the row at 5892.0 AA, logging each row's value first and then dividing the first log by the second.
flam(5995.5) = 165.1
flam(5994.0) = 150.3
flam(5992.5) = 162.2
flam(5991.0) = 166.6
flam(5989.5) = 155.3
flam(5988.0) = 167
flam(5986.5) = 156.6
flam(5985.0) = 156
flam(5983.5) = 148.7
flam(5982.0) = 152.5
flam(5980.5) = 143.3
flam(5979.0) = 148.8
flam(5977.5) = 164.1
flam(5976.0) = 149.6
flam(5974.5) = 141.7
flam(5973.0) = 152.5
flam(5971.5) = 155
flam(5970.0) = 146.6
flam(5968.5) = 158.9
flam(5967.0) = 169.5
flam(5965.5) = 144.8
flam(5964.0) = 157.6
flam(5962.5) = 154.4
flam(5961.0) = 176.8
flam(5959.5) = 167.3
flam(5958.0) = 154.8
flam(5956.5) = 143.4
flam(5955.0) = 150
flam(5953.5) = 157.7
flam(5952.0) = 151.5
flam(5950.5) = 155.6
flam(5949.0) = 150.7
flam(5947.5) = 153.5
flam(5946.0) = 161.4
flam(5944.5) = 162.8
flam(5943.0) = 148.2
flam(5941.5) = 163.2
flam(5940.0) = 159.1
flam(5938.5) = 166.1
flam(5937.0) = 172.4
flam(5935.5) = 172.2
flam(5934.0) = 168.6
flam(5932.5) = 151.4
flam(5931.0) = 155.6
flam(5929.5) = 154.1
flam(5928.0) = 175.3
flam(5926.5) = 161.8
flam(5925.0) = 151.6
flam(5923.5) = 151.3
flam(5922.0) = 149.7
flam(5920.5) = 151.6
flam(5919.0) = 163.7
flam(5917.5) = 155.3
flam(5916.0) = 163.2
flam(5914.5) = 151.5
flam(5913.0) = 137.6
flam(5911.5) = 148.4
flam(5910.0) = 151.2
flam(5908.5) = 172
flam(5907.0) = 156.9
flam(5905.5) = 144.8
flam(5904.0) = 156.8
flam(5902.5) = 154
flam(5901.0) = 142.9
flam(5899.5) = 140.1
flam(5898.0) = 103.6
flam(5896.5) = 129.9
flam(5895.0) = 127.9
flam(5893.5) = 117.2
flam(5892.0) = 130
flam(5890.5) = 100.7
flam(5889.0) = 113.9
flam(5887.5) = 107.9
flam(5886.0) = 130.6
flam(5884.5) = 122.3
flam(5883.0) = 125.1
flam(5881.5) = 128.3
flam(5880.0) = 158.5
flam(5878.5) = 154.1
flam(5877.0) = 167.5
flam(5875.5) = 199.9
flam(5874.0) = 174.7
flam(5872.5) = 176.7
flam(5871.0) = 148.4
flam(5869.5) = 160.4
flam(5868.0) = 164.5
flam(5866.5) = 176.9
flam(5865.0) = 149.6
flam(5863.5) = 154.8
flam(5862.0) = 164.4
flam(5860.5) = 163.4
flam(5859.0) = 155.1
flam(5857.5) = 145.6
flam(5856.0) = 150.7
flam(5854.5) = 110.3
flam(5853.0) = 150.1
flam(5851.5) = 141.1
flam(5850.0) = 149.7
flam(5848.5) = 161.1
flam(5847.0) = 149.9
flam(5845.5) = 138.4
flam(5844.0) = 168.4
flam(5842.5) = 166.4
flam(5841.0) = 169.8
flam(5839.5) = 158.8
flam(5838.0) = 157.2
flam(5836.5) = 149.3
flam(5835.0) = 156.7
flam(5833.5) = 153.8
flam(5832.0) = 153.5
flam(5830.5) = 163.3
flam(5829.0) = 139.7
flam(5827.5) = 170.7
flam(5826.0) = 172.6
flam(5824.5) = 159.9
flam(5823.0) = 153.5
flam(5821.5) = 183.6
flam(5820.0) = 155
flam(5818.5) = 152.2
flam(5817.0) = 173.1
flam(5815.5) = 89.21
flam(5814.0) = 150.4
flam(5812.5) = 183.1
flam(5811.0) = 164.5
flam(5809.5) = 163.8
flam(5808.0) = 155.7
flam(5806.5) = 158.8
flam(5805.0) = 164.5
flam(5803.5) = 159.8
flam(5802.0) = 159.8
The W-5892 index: 1.03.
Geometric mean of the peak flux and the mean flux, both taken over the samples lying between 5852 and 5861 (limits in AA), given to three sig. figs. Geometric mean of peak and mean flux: 154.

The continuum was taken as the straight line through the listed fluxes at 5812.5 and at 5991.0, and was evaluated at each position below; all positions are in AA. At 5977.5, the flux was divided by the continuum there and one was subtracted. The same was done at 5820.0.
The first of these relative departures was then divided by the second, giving 0.15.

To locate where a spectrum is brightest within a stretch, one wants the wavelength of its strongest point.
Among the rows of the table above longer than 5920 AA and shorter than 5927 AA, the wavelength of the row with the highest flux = 5926.5 AA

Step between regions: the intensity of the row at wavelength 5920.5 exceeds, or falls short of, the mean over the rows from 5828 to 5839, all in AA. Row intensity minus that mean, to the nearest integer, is -2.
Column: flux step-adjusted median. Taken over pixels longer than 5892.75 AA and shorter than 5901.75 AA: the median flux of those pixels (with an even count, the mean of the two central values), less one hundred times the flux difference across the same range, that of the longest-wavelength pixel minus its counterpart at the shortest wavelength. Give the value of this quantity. -2441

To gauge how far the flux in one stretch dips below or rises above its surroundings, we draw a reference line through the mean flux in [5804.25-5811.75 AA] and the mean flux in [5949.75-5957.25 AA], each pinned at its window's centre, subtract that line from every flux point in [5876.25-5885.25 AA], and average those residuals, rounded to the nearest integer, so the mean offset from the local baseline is -14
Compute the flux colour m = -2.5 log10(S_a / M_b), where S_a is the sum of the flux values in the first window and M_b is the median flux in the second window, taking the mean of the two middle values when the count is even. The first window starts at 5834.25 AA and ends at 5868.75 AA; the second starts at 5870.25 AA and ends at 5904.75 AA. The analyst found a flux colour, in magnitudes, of -3.59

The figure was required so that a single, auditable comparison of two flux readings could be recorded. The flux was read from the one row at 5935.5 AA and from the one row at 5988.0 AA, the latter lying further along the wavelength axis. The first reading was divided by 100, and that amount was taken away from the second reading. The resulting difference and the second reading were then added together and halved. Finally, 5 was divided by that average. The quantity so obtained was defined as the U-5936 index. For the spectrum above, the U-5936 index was 0.0301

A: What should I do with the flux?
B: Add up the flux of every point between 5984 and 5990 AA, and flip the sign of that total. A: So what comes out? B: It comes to -635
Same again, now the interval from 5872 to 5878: -719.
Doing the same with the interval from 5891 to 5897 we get -505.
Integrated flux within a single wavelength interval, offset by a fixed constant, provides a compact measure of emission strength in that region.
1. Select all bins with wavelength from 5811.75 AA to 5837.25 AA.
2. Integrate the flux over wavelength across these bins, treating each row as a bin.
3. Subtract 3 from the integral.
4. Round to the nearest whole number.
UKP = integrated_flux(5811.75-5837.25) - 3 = 3986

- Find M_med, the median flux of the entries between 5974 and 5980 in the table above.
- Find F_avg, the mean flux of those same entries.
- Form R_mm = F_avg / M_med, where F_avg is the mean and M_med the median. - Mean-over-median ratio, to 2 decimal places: 1.01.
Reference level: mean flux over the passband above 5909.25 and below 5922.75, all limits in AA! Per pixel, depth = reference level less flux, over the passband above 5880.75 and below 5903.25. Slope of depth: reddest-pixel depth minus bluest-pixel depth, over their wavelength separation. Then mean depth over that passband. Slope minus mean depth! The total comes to -29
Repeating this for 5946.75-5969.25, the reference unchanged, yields 4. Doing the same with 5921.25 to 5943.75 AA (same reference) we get 8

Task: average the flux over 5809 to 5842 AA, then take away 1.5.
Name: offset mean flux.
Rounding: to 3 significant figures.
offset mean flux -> 156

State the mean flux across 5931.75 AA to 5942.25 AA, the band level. 165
